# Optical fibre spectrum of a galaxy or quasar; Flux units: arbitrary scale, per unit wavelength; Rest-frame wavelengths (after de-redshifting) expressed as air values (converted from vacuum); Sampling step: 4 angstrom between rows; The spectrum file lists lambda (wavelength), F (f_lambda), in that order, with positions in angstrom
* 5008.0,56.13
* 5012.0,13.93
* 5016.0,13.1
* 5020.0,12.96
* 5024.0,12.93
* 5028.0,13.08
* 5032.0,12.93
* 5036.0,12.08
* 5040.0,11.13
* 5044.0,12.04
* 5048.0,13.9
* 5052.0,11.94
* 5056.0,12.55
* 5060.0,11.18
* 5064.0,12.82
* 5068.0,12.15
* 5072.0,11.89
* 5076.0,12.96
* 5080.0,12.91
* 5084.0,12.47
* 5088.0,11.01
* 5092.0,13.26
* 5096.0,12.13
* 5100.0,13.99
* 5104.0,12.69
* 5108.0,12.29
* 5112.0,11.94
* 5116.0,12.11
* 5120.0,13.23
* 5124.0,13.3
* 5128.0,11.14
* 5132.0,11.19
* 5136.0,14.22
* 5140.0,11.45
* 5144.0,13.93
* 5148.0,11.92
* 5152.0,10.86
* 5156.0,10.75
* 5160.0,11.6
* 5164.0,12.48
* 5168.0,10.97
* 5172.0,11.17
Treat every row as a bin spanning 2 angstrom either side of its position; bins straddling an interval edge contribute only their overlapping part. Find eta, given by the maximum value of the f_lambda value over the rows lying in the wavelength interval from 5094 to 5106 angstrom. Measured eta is 13.99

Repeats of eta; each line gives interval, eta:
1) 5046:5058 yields 13.9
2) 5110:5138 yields 14.22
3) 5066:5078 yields 12.96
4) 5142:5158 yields 13.93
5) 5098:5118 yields 13.99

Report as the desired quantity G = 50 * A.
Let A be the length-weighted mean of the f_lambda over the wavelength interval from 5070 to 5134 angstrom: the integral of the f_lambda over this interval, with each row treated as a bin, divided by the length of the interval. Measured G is 620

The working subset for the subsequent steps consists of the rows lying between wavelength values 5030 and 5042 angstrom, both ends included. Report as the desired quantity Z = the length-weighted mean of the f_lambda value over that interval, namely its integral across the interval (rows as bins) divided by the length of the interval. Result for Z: 12.0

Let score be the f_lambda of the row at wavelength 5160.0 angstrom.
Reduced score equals 11.6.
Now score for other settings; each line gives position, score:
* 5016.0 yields 13.1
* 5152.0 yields 10.86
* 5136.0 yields 14.22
